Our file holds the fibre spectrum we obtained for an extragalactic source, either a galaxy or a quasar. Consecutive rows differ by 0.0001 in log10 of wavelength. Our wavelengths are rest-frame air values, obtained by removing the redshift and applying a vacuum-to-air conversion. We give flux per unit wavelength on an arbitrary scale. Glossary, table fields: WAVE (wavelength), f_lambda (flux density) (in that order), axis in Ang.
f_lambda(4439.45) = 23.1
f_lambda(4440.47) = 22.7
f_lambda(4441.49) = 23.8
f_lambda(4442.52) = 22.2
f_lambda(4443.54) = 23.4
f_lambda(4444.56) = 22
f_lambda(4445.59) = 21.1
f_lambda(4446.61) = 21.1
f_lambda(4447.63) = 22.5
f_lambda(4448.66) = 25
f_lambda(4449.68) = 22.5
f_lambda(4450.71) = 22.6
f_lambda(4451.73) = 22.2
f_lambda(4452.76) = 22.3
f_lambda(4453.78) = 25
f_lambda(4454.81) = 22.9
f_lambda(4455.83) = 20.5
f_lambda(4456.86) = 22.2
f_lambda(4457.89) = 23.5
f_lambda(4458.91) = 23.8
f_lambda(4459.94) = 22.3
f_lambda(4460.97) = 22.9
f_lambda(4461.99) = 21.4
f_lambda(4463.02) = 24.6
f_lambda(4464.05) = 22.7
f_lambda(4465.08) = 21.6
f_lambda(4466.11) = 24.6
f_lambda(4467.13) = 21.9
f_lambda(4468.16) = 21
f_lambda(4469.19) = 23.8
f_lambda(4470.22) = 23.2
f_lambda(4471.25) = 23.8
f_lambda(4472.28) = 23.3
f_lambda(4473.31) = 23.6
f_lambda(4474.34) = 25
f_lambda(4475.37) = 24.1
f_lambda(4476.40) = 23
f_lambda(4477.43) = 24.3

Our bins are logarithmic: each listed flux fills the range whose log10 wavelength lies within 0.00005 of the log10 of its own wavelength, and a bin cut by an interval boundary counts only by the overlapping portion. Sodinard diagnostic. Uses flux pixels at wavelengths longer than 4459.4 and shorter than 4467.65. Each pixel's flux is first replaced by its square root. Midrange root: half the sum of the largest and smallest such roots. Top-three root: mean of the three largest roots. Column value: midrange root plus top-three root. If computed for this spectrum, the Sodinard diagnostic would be 9.69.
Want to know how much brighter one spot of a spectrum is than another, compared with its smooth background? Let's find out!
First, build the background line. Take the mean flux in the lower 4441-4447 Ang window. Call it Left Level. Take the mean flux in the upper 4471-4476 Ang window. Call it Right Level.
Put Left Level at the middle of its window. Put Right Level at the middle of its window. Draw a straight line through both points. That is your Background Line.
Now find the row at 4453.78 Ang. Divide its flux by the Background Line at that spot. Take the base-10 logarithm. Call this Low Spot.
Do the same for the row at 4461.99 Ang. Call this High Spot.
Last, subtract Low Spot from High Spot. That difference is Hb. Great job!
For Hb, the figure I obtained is -0.076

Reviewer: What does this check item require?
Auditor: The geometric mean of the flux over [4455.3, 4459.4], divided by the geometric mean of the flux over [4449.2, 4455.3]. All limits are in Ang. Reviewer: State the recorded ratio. 0.981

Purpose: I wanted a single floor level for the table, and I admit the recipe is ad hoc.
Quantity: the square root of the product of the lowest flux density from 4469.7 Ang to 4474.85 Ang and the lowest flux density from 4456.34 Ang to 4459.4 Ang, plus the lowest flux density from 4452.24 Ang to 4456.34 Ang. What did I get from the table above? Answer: 43.2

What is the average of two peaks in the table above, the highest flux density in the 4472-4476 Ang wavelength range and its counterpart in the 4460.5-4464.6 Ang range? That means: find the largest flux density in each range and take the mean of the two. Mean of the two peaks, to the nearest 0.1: 24.8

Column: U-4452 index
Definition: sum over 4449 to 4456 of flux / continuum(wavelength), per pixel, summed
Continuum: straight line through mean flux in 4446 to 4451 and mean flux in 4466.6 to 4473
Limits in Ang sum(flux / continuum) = 7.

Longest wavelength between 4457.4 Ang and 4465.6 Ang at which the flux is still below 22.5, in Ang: 4465.08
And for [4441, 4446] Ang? 4445.59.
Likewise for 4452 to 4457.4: 4456.86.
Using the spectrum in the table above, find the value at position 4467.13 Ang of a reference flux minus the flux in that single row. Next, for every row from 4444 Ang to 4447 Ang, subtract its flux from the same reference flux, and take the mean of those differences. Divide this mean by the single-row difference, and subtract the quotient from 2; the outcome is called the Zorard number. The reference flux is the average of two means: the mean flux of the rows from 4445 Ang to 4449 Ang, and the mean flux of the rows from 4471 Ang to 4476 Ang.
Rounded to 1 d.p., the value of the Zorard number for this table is 0.6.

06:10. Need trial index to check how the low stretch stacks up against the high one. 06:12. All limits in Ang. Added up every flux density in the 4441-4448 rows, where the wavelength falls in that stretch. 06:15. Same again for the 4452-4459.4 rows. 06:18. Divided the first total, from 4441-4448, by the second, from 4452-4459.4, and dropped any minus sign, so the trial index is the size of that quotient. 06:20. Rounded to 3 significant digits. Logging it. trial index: 0.974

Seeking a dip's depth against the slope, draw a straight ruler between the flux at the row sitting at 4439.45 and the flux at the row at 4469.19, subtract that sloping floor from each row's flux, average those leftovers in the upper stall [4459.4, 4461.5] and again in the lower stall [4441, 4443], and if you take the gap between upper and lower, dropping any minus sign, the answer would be 0.8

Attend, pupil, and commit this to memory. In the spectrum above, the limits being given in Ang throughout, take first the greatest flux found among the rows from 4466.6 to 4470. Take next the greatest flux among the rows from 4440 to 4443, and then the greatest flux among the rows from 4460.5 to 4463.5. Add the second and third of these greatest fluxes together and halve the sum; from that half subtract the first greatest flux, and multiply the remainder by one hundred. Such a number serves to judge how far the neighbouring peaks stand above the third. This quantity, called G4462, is 40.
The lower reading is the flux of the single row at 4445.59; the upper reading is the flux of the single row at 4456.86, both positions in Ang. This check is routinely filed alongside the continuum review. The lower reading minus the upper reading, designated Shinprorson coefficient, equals -1.1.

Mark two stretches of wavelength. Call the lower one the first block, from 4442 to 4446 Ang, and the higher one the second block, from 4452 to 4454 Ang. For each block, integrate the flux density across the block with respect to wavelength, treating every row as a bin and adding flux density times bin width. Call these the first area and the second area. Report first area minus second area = 42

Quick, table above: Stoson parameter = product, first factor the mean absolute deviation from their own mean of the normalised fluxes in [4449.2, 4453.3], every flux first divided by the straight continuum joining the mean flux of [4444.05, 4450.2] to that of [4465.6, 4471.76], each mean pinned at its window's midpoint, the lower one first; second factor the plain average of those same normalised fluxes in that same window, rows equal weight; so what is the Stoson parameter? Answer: 0.01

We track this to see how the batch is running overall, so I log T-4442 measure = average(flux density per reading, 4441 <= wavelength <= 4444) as 23.1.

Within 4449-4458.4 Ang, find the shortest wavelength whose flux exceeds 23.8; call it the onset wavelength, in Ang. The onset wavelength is 4453.78 Ang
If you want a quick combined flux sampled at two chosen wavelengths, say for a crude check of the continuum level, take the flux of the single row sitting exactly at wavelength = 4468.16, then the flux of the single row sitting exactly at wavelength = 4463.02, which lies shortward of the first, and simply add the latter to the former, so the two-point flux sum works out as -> 45.6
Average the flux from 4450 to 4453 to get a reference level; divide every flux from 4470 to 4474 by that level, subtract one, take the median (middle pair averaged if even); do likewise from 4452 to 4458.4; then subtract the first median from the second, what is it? -0.04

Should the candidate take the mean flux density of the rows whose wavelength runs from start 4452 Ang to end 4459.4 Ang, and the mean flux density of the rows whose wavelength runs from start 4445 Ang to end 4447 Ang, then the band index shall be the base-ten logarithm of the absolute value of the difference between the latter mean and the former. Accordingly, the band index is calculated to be 0.25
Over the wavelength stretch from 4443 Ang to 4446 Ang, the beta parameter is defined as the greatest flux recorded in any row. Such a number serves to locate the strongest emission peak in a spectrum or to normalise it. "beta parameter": 23.4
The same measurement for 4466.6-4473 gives 23.8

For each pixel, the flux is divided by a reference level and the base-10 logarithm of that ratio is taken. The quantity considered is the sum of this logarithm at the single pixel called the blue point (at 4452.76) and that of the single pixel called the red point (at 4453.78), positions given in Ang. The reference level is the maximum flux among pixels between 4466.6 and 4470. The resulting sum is -0.007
